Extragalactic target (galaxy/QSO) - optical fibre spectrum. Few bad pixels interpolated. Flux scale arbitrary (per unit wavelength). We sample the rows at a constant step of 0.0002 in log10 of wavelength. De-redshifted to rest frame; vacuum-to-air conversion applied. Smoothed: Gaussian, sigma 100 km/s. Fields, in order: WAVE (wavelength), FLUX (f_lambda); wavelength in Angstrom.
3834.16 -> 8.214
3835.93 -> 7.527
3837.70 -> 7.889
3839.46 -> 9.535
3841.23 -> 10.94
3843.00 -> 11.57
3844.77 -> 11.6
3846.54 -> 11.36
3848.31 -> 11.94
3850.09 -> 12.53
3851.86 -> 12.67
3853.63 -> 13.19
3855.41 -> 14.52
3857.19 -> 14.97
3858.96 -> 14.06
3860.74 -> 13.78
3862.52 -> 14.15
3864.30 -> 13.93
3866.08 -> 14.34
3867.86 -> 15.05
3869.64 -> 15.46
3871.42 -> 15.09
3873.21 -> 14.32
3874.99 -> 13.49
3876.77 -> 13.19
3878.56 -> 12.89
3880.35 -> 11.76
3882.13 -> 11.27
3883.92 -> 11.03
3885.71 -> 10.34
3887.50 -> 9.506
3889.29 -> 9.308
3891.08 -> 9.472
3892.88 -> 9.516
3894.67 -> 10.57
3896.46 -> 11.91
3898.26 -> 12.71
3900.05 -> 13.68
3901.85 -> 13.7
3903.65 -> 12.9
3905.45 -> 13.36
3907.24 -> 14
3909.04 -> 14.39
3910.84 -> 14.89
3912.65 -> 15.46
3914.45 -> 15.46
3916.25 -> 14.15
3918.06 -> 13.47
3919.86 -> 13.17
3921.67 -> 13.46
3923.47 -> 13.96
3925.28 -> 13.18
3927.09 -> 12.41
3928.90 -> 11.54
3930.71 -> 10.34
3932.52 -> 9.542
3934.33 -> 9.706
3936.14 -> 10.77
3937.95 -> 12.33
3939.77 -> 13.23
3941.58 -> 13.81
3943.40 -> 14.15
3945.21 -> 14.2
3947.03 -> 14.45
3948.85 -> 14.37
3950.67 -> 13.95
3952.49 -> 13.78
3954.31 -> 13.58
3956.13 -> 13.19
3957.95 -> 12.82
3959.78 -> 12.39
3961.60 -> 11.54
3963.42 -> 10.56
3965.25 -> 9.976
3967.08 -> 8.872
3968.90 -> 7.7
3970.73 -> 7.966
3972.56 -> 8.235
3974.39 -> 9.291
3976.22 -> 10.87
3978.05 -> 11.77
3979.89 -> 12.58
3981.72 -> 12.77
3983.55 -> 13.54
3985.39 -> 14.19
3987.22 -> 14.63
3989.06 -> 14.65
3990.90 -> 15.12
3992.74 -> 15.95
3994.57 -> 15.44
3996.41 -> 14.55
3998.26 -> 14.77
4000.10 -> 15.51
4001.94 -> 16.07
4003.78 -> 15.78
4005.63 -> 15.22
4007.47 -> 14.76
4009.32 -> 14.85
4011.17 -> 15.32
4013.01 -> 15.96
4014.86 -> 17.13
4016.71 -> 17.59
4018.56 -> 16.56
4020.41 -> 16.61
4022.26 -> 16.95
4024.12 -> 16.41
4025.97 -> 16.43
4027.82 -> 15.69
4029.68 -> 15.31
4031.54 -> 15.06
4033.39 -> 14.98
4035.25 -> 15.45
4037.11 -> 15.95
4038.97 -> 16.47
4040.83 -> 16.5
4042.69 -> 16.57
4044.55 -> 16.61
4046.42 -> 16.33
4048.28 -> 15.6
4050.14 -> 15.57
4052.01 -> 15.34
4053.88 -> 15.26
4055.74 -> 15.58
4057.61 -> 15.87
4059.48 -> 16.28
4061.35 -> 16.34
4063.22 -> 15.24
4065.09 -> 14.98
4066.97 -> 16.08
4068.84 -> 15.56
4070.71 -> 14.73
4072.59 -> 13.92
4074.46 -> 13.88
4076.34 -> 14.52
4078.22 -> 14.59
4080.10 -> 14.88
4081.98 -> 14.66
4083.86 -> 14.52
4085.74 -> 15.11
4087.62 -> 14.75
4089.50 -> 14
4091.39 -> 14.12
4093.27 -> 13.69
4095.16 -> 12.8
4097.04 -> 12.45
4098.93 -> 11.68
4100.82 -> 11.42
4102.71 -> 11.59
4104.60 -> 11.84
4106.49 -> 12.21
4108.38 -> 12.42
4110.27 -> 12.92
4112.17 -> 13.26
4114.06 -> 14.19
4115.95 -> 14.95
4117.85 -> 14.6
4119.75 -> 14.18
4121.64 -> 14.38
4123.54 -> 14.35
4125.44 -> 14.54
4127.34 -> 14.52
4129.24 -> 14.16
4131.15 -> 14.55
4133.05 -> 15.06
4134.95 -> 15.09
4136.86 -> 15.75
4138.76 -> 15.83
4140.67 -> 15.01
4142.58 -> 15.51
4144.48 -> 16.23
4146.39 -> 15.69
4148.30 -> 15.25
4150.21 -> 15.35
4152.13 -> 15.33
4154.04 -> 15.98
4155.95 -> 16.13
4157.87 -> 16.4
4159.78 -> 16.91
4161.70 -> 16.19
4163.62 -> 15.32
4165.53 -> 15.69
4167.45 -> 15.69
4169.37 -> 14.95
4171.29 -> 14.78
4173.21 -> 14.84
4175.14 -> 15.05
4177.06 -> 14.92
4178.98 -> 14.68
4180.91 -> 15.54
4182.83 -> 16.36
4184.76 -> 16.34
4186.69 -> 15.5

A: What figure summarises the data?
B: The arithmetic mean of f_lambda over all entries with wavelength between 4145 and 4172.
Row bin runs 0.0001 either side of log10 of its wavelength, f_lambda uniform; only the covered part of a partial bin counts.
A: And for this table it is 15.7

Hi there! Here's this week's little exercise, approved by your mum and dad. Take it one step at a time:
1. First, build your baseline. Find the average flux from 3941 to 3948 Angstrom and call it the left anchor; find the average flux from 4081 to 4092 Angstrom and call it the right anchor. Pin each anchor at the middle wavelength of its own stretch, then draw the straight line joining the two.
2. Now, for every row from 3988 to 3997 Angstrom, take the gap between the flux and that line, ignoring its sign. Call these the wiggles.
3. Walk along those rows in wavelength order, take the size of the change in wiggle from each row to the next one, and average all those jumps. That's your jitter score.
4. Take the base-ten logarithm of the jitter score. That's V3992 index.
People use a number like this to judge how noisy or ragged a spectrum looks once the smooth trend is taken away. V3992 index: -0.17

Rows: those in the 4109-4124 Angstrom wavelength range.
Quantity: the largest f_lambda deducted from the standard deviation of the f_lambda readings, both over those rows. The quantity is -14.3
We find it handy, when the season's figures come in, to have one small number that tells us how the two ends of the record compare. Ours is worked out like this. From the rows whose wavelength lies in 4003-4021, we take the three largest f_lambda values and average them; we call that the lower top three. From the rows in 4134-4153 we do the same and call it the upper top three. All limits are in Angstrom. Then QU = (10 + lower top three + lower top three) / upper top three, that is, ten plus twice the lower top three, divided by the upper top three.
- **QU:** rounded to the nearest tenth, 2.8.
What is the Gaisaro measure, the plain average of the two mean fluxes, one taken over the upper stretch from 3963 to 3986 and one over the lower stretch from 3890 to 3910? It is 11.5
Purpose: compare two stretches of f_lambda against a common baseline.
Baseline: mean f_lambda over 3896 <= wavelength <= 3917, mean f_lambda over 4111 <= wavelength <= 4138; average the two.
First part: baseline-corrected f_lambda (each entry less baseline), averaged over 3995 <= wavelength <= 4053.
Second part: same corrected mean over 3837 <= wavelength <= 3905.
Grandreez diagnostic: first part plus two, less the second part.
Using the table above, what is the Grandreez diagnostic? 5.5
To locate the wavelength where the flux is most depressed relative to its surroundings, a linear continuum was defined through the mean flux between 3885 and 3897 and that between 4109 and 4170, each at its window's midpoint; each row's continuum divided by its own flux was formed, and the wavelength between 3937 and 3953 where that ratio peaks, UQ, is 3937.95 Angstrom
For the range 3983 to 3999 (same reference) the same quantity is 3983.55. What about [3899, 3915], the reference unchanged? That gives 3903.65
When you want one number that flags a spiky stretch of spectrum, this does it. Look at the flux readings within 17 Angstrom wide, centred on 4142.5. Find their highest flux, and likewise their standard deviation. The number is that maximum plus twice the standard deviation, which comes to 17.0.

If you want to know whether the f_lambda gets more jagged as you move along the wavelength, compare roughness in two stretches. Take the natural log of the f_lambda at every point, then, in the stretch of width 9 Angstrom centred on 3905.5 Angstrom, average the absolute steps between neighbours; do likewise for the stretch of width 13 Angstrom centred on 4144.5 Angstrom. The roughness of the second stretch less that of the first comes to -0.01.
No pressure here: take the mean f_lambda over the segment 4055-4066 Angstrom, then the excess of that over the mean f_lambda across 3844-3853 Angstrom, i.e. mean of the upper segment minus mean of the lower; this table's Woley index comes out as 3.7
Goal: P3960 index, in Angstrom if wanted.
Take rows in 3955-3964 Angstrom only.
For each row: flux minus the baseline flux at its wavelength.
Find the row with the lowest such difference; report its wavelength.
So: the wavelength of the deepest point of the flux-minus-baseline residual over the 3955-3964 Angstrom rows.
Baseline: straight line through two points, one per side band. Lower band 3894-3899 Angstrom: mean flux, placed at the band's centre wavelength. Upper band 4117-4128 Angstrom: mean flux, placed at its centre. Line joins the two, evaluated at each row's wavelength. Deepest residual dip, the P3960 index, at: 3963.42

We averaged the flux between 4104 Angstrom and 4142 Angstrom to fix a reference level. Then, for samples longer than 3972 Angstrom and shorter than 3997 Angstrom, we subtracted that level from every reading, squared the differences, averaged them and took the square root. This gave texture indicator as 2.5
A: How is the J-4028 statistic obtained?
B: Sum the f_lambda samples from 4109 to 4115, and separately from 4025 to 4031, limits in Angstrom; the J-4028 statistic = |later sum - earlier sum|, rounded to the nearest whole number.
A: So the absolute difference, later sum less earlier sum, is 7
